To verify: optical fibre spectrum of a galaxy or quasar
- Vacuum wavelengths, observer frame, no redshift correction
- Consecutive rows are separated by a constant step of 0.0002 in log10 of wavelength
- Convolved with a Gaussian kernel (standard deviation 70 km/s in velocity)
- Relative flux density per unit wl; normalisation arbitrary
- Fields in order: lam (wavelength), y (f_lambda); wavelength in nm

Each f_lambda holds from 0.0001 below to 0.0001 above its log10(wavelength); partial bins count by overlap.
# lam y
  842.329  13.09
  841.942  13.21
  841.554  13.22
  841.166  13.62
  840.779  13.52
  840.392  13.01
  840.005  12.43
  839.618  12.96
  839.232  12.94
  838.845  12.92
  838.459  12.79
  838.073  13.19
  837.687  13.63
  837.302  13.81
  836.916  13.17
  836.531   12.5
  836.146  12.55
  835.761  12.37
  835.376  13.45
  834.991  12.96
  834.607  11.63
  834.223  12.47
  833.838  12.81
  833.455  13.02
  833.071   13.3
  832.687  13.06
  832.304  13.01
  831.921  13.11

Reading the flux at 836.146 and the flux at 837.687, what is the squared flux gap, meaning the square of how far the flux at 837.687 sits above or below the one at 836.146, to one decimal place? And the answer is 1.2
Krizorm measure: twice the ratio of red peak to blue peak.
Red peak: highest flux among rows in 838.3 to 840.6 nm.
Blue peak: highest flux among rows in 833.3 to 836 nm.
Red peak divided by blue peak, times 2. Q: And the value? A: 1.93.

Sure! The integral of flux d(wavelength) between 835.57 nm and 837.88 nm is 30.1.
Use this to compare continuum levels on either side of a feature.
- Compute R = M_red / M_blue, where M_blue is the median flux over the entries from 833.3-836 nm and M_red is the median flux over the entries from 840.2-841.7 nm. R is 1.04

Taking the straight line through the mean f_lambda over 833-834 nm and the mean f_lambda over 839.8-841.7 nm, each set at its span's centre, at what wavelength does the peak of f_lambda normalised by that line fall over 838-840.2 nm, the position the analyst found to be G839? 838.073 nm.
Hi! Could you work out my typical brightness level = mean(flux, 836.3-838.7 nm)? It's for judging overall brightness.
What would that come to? 13.2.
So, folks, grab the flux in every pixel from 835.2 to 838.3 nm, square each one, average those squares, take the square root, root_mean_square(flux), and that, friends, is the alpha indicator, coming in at 13.09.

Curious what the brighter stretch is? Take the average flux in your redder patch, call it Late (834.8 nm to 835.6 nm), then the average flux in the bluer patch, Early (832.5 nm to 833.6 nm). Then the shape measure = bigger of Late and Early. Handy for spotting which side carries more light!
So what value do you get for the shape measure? 13.2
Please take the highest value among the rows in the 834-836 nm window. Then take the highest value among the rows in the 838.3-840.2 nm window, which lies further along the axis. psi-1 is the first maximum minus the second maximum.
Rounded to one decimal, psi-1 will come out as 0.5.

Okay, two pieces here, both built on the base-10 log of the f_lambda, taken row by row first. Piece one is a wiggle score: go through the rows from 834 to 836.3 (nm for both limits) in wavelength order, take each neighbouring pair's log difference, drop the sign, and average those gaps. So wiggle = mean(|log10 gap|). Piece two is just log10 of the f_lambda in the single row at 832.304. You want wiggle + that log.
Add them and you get 1.141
